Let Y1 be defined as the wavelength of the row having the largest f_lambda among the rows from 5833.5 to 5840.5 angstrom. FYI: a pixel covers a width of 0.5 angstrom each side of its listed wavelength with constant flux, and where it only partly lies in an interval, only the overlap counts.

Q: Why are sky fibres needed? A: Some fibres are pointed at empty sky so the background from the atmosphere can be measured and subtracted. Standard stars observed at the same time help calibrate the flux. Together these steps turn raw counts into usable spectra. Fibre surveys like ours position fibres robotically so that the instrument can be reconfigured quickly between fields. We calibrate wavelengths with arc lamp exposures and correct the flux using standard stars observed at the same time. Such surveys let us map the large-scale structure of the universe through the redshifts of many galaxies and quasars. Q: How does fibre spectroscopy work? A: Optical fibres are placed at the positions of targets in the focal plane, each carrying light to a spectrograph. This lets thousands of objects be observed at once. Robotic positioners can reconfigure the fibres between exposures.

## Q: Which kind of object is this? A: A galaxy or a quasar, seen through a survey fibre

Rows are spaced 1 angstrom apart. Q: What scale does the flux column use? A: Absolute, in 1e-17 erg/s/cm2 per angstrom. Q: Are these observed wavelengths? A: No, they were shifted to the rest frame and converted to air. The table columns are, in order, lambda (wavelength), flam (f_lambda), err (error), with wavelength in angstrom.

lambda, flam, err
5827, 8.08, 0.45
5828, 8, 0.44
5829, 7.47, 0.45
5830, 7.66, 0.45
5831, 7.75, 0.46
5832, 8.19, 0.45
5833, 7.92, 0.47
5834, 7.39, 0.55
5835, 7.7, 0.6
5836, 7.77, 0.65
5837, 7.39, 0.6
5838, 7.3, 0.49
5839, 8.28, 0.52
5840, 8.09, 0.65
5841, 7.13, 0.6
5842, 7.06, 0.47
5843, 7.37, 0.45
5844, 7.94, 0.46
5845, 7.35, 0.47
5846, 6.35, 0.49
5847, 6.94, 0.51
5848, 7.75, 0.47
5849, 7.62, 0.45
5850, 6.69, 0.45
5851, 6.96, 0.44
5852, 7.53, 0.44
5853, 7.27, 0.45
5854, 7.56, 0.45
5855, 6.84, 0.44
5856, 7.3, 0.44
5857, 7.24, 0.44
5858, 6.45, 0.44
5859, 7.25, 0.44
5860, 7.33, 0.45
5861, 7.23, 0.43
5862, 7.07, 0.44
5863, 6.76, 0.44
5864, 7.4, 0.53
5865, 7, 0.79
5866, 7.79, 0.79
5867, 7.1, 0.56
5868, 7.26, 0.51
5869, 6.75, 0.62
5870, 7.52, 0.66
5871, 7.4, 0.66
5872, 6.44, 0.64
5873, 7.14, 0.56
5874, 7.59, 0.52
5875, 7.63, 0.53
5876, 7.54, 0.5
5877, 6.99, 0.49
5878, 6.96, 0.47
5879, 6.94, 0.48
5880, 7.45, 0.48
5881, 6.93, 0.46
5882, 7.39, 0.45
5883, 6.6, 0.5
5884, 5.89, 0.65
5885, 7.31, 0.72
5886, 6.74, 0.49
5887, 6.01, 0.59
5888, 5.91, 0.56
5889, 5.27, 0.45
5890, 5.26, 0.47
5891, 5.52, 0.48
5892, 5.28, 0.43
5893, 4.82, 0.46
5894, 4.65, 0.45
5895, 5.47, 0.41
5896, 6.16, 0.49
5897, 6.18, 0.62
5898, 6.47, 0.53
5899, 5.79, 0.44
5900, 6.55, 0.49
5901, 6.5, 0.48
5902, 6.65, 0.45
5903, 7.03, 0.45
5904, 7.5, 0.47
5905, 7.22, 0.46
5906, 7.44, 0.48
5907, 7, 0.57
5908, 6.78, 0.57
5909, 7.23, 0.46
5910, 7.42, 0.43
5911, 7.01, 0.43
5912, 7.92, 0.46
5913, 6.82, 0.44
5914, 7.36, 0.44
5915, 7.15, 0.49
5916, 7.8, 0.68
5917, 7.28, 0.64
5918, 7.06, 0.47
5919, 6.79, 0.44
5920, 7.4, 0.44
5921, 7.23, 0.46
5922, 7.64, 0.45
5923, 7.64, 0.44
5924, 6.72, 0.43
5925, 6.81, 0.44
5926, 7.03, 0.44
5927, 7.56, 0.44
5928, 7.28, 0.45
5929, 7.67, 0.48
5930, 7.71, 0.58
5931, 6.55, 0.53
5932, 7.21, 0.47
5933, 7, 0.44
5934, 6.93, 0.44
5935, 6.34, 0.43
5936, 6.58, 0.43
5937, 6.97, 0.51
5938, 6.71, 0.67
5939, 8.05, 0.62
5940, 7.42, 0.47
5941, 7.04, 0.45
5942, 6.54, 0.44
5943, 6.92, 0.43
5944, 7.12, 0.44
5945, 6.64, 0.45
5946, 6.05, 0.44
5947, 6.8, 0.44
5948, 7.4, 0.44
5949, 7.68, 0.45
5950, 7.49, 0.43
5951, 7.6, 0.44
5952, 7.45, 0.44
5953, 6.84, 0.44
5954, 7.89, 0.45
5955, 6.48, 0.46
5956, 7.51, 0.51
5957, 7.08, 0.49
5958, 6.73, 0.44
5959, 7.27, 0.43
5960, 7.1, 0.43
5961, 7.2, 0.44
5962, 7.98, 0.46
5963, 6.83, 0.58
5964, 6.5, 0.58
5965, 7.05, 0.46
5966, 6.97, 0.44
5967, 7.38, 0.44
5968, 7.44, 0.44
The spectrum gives 5839 angstrom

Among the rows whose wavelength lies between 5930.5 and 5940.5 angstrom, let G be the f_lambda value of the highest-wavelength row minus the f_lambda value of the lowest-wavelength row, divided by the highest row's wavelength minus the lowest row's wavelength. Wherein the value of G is 0.10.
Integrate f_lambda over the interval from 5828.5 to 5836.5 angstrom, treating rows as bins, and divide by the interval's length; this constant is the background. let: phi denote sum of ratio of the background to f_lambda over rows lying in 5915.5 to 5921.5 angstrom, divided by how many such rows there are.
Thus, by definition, 1.07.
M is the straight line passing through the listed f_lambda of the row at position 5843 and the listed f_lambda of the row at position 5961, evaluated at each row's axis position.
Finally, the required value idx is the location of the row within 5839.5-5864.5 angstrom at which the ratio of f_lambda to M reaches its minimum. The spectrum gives 5846 angstrom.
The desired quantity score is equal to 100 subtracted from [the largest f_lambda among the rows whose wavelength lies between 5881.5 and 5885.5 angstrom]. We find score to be -92.6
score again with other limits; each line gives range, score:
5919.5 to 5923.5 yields -92.4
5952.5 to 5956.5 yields -92.1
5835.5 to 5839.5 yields -91.7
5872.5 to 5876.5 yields -92.4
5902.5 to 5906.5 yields -92.5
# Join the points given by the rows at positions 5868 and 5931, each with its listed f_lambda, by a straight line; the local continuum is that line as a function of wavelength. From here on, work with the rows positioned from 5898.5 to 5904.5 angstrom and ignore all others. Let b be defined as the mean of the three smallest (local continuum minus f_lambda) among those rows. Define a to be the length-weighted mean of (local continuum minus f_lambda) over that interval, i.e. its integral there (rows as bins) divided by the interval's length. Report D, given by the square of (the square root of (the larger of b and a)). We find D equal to 0.21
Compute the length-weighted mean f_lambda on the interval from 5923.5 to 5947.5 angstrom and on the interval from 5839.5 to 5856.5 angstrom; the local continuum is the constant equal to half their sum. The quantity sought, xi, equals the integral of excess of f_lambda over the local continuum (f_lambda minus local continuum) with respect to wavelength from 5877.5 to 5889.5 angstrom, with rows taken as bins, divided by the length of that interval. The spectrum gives -0.52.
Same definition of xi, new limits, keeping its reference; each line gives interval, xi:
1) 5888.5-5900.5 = -1.51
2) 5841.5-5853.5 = 0.10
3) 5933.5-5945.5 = -0.19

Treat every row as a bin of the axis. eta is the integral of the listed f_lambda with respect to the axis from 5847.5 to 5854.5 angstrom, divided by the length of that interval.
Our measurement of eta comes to 7.34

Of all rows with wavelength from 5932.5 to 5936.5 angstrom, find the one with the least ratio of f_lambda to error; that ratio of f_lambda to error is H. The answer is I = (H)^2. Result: 217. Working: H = 15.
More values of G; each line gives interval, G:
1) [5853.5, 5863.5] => -0.09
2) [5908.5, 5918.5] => -0.02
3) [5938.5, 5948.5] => -0.07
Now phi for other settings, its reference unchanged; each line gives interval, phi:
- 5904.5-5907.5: 1.07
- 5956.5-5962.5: 1.07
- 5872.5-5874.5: 1.05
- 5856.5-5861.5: 1.09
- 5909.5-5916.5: 1.05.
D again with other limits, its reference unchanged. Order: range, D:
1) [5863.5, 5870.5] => 0.01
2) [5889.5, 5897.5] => 1.56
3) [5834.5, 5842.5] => 0.00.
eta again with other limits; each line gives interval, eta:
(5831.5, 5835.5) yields 7.80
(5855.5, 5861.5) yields 7.13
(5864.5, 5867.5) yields 7.30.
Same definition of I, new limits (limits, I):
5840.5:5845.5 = 141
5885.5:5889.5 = 104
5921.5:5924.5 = 244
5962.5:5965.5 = 126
